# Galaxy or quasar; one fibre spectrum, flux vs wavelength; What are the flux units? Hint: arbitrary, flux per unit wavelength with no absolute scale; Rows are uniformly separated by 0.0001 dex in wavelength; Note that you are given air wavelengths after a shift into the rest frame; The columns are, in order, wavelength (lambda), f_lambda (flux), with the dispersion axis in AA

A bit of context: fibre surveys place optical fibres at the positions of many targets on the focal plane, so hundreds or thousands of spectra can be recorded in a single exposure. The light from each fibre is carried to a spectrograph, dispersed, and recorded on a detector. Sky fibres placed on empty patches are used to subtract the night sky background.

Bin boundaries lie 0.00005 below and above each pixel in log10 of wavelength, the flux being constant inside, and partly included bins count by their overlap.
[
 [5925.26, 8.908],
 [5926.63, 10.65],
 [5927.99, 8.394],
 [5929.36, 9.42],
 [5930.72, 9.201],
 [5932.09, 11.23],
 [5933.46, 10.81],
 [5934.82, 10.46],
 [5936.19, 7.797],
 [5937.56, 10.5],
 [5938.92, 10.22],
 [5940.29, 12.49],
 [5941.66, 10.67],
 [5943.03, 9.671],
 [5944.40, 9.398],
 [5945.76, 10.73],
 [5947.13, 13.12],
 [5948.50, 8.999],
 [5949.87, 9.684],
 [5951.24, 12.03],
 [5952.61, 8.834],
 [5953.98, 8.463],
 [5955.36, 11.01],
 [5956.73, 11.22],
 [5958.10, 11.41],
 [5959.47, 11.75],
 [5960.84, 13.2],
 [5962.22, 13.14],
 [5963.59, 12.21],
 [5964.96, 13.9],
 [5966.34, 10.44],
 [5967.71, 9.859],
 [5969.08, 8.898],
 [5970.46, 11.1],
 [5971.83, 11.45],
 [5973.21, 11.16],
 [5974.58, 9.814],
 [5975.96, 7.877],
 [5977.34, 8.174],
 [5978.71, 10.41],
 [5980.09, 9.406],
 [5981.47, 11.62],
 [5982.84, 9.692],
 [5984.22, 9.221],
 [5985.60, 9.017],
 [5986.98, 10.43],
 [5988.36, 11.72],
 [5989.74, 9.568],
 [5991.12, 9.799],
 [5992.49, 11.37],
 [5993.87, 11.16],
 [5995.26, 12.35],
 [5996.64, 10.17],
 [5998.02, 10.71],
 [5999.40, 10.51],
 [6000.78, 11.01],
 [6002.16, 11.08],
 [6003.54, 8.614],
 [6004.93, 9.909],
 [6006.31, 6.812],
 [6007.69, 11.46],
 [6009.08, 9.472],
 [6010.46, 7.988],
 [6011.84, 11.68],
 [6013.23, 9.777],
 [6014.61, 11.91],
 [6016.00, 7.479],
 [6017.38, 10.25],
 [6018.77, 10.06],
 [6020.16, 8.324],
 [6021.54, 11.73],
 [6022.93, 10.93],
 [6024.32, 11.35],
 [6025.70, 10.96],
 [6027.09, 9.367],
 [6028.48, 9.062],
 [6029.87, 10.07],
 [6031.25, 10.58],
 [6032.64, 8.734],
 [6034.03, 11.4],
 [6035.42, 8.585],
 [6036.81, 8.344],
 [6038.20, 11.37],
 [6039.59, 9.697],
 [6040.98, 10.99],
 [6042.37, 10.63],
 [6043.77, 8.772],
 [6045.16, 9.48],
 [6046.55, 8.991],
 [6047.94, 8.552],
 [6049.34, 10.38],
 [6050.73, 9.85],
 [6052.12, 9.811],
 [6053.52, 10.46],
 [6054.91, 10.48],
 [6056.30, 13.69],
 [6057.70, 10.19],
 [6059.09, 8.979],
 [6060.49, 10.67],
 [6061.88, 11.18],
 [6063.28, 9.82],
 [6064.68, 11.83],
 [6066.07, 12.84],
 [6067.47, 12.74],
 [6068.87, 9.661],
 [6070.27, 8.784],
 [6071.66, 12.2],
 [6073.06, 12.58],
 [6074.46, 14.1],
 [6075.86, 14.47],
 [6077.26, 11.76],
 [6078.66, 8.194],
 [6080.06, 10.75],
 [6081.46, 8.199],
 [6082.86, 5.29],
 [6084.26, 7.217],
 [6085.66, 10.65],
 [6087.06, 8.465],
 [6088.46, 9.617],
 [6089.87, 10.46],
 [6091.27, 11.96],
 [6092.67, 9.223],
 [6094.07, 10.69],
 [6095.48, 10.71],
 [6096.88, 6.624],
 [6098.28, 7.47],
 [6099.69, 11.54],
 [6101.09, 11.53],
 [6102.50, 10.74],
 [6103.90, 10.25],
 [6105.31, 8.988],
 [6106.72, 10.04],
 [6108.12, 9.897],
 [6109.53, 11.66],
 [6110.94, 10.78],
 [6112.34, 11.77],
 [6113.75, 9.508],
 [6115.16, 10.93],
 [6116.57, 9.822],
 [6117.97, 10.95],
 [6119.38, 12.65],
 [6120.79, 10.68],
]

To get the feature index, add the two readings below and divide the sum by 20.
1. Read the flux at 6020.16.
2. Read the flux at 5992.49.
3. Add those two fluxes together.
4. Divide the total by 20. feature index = 0.98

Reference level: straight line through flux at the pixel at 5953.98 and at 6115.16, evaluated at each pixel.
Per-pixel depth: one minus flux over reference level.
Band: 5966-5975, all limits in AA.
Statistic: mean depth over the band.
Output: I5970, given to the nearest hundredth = -0.19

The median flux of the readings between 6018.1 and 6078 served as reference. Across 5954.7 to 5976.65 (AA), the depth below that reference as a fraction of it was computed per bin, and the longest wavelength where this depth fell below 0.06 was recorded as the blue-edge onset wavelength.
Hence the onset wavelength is 5973.21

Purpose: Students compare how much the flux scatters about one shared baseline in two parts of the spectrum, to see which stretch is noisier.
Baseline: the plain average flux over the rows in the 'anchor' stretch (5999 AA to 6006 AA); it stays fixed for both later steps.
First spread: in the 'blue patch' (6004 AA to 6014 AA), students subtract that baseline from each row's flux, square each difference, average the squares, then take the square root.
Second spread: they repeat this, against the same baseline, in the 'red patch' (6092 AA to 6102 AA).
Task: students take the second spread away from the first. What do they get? -0.2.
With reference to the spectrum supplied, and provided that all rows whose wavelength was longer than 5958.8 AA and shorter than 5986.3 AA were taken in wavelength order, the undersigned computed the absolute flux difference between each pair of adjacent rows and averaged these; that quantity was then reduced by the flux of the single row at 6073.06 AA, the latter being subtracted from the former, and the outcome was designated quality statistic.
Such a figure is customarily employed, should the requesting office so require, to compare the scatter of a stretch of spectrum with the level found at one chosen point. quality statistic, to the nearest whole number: -11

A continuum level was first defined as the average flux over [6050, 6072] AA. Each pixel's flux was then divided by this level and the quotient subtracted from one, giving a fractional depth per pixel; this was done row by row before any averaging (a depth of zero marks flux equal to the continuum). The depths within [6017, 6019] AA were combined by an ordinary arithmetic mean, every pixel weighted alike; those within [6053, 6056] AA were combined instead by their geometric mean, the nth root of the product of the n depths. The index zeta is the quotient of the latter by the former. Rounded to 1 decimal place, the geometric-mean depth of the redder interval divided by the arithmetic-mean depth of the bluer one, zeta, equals 0.5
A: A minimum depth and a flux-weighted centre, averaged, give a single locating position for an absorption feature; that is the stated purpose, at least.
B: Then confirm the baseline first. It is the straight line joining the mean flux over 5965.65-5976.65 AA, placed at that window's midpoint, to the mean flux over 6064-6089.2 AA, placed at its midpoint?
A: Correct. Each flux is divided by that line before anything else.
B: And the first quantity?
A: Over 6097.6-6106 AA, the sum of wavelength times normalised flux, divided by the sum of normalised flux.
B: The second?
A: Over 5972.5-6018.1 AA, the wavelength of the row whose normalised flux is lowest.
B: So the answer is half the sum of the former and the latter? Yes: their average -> 6054.1 AA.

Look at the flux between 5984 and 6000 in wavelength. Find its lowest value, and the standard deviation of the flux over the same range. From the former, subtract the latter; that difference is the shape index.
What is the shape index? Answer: 8.0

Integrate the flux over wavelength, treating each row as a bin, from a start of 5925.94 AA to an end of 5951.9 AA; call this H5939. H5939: 267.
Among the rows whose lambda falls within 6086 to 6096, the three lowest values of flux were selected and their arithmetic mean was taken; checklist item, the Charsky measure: 9.1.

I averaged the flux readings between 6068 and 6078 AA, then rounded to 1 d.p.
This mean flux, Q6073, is 11.9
